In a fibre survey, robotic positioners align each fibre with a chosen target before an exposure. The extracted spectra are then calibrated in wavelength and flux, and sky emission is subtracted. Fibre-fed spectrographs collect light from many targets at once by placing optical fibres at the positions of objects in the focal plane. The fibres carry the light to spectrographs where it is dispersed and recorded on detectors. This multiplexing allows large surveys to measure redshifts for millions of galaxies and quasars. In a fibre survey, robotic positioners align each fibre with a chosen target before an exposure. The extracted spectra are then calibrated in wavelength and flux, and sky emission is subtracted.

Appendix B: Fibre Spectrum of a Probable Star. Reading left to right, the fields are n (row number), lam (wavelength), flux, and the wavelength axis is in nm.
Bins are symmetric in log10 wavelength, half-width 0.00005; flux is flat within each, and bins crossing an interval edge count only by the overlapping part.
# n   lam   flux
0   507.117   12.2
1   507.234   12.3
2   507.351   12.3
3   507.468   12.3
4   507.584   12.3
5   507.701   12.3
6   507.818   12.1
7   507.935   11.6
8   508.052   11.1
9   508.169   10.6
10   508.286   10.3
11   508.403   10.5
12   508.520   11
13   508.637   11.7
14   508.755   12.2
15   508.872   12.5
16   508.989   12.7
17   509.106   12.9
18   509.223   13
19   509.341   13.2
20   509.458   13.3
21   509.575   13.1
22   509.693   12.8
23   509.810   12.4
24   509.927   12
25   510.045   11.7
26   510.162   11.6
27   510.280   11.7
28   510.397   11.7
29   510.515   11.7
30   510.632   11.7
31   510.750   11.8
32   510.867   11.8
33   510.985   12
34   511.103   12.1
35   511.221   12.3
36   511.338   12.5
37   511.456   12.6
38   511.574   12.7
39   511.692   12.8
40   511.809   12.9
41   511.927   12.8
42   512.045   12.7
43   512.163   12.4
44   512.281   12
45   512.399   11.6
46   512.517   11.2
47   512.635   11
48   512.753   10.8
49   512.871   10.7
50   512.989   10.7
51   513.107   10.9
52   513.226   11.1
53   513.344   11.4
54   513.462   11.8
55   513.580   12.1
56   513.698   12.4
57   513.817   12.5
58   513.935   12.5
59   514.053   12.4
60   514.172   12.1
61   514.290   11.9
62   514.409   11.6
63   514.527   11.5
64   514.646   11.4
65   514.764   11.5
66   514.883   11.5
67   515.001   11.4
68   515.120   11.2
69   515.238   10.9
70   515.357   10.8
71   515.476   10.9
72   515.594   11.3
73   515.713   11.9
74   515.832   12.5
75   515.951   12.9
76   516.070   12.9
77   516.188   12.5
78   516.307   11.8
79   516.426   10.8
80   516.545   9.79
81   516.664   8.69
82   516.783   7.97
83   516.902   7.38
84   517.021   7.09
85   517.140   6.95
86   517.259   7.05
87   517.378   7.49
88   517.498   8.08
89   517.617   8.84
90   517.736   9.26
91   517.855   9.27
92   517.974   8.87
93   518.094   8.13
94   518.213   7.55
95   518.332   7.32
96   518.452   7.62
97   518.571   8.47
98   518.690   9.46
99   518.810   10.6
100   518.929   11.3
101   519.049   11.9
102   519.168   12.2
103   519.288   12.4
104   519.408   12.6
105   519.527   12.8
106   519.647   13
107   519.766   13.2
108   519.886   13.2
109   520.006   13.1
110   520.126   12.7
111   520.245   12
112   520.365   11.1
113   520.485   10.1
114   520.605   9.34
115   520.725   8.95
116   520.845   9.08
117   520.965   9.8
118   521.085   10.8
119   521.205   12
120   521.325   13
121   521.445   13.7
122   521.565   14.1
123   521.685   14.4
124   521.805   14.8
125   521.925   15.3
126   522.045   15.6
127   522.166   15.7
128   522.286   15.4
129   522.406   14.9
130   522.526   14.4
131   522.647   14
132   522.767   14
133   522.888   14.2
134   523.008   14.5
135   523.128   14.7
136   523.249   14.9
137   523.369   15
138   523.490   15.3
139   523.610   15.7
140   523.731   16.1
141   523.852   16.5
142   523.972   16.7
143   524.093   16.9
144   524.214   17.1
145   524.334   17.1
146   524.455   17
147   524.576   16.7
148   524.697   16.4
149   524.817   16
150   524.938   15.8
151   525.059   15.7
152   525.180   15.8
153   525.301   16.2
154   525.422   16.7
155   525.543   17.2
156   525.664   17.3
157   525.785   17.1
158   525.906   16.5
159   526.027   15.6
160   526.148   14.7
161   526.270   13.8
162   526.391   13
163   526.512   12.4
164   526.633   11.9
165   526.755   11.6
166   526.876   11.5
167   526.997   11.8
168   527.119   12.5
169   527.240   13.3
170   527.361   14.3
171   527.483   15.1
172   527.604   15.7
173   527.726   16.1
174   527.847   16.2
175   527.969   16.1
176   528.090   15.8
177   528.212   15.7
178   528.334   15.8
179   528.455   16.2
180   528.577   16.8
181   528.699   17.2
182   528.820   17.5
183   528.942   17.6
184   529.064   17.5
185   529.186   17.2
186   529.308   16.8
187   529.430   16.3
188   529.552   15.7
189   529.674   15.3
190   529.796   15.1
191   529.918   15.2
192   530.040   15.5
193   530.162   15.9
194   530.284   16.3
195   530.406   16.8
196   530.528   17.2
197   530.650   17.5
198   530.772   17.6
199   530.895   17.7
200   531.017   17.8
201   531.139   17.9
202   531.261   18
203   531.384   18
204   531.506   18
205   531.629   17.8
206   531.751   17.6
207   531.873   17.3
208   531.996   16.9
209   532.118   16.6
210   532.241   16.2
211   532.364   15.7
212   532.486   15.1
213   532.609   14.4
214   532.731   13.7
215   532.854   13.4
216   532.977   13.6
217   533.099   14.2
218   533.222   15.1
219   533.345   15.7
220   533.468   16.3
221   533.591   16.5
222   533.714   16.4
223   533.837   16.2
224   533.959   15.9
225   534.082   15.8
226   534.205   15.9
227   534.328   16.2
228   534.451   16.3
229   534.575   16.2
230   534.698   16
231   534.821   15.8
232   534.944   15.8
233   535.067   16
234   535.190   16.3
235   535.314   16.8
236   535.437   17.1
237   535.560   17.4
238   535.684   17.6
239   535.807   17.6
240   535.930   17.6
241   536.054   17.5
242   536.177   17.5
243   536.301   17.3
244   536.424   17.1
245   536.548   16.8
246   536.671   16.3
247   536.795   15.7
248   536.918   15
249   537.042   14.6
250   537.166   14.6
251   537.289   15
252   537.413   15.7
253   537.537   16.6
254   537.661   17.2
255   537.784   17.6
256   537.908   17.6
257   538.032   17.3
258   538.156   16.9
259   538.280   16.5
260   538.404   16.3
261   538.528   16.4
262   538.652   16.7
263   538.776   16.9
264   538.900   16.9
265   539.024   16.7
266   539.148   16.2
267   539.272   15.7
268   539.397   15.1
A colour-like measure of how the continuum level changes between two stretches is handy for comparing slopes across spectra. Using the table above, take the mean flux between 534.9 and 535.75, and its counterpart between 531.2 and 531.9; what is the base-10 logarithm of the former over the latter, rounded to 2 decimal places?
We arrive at -0.03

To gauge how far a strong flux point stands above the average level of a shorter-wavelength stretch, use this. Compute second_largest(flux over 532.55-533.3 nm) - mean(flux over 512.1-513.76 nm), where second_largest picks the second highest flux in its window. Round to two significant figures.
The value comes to 3.0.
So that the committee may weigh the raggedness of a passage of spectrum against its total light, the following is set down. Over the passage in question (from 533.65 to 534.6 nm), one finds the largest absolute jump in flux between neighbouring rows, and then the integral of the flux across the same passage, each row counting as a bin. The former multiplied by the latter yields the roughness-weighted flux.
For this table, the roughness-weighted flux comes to 5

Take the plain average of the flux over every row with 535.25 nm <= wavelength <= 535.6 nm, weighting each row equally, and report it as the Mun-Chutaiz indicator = 17.1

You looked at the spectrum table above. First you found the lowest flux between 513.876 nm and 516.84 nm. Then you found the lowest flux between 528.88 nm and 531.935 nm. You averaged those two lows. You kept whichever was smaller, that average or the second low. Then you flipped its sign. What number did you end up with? -11.5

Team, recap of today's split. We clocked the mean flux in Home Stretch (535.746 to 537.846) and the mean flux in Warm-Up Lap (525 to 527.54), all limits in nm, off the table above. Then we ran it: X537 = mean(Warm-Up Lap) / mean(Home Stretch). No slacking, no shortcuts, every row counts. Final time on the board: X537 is 0.88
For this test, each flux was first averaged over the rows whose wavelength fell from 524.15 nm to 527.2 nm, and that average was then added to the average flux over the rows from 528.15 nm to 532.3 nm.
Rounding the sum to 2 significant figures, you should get 32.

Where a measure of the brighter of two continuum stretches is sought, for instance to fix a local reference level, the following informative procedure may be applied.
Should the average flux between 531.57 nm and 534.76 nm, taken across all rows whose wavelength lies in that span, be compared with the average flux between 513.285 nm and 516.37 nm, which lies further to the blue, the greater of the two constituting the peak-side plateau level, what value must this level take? 15.8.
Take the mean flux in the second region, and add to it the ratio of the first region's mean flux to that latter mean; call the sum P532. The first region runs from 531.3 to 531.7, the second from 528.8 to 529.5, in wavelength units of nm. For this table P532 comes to 18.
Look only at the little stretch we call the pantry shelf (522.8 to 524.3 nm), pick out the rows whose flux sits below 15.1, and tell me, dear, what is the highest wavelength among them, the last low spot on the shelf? 523.369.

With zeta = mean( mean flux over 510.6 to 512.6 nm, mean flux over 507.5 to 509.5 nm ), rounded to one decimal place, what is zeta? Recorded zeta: 12.1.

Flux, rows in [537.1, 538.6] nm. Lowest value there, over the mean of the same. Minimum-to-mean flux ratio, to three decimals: 0.886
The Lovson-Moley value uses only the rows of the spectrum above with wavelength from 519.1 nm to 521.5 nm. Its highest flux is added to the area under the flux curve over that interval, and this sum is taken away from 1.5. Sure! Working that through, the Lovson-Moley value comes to -40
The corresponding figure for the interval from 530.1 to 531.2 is -35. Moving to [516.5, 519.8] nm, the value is -43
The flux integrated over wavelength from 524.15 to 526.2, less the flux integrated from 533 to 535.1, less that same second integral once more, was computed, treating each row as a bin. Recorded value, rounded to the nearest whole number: -33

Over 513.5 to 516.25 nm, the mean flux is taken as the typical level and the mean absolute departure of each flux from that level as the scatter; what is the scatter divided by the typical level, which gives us 0.047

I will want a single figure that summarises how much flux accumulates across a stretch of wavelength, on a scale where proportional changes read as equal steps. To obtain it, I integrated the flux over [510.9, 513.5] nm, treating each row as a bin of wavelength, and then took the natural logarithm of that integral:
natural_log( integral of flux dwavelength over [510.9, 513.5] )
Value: 3.43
